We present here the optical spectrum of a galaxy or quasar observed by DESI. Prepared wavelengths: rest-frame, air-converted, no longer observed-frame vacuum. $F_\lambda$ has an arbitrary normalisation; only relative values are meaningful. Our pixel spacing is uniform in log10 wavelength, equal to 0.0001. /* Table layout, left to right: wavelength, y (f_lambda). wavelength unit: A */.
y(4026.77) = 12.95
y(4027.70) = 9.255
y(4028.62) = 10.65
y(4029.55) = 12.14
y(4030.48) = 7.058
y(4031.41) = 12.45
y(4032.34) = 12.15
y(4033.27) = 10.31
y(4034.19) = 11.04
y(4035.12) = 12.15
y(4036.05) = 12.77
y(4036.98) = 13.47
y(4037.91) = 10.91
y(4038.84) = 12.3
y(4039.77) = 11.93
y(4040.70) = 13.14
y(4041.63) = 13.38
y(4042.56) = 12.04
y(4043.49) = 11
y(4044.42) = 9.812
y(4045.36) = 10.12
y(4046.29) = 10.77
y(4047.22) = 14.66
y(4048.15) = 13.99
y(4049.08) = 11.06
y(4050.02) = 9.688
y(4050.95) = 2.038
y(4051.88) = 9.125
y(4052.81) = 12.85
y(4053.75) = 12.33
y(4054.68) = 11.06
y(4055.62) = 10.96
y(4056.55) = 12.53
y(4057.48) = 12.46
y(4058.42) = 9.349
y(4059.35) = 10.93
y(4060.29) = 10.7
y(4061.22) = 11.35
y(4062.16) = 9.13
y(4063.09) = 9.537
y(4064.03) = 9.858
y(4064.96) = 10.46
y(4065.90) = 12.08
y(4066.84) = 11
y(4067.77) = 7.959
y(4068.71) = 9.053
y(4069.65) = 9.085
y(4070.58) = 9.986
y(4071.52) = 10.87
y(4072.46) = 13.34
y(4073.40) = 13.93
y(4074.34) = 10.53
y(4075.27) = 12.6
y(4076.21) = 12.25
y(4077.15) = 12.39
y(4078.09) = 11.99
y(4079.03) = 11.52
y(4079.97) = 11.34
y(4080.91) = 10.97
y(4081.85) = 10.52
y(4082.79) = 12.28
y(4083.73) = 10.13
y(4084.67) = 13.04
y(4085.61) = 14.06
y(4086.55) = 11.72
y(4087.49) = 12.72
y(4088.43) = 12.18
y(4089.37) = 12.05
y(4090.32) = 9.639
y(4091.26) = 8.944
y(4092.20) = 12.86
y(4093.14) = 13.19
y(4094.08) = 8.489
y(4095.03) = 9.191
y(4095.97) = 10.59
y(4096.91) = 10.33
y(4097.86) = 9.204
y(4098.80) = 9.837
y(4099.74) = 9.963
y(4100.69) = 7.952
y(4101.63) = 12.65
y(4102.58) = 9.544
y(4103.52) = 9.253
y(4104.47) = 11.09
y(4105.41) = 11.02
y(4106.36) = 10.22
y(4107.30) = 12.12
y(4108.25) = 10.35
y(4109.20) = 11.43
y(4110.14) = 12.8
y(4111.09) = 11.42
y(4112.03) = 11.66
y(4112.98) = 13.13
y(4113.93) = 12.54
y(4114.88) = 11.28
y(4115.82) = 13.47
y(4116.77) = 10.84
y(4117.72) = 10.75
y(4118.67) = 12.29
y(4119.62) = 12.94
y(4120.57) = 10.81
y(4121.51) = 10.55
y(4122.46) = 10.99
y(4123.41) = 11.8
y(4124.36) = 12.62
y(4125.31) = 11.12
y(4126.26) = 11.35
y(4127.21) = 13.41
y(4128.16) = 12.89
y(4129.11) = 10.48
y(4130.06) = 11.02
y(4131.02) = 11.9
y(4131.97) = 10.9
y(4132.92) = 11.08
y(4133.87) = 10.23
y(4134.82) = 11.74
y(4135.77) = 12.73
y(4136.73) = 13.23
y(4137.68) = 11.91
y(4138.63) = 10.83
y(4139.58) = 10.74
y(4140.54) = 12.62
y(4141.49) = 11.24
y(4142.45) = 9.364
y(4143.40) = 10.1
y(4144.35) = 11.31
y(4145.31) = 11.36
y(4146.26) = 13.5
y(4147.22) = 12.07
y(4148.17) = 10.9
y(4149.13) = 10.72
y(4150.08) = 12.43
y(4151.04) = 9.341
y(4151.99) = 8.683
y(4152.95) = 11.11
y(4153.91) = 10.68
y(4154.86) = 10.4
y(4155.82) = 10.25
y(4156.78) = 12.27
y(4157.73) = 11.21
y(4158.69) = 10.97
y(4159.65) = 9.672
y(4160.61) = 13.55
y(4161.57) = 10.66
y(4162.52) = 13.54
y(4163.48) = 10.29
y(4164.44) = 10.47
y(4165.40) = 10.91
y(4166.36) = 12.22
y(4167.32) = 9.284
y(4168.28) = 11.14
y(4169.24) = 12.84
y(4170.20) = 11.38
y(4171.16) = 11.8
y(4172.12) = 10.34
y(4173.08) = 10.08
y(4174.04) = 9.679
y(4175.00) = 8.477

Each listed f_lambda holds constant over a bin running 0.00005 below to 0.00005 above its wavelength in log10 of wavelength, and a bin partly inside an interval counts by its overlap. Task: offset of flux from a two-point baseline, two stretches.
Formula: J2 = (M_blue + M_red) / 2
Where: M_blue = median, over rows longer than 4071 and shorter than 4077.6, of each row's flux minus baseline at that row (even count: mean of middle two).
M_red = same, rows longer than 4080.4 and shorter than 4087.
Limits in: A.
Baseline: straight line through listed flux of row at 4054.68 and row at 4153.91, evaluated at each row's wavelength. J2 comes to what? 1.1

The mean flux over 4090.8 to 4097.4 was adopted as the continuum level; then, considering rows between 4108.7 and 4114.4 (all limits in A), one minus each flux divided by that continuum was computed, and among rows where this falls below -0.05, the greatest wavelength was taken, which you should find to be 4113.93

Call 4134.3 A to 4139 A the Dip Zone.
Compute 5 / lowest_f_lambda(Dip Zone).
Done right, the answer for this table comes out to 0.462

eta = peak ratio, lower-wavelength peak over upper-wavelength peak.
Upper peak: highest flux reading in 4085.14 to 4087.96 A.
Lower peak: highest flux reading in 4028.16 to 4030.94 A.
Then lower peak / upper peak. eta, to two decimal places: 0.86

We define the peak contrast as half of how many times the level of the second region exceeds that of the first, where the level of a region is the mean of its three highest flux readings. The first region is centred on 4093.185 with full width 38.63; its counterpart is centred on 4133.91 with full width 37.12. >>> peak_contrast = 0.501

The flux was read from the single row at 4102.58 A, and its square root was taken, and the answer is 3.09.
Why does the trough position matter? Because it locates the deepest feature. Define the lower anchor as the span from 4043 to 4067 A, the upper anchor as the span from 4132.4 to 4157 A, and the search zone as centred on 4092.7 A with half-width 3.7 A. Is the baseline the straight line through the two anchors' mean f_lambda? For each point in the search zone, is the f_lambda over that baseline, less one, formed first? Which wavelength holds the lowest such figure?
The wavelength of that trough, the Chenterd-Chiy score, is 4094.08 A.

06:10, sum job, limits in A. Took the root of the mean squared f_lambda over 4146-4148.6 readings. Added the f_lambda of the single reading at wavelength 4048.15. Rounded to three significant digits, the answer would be 26.2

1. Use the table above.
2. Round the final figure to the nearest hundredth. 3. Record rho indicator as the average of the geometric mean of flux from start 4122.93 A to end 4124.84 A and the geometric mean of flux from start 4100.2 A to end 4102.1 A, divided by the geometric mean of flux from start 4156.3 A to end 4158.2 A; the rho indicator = 0.95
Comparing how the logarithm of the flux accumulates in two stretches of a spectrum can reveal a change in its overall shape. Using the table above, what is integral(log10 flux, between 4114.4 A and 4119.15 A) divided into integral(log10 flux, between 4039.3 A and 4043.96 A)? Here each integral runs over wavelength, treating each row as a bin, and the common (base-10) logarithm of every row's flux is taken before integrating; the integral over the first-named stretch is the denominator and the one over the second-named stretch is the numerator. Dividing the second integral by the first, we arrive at 1.00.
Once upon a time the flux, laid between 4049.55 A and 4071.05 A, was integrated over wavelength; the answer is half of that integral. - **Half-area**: 109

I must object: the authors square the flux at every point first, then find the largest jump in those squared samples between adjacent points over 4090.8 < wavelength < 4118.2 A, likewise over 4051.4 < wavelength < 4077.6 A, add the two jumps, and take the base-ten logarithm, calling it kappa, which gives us 2.27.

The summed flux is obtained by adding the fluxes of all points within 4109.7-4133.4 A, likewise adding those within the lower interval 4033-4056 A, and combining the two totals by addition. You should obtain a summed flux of 577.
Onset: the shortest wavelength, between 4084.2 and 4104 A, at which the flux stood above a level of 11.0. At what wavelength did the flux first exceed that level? 4084.67 A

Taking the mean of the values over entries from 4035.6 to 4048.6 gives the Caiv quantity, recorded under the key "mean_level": 12.16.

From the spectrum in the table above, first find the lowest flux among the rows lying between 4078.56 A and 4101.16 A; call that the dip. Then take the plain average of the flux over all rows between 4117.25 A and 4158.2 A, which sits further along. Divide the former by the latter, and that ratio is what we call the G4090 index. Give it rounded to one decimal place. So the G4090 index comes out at 0.7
